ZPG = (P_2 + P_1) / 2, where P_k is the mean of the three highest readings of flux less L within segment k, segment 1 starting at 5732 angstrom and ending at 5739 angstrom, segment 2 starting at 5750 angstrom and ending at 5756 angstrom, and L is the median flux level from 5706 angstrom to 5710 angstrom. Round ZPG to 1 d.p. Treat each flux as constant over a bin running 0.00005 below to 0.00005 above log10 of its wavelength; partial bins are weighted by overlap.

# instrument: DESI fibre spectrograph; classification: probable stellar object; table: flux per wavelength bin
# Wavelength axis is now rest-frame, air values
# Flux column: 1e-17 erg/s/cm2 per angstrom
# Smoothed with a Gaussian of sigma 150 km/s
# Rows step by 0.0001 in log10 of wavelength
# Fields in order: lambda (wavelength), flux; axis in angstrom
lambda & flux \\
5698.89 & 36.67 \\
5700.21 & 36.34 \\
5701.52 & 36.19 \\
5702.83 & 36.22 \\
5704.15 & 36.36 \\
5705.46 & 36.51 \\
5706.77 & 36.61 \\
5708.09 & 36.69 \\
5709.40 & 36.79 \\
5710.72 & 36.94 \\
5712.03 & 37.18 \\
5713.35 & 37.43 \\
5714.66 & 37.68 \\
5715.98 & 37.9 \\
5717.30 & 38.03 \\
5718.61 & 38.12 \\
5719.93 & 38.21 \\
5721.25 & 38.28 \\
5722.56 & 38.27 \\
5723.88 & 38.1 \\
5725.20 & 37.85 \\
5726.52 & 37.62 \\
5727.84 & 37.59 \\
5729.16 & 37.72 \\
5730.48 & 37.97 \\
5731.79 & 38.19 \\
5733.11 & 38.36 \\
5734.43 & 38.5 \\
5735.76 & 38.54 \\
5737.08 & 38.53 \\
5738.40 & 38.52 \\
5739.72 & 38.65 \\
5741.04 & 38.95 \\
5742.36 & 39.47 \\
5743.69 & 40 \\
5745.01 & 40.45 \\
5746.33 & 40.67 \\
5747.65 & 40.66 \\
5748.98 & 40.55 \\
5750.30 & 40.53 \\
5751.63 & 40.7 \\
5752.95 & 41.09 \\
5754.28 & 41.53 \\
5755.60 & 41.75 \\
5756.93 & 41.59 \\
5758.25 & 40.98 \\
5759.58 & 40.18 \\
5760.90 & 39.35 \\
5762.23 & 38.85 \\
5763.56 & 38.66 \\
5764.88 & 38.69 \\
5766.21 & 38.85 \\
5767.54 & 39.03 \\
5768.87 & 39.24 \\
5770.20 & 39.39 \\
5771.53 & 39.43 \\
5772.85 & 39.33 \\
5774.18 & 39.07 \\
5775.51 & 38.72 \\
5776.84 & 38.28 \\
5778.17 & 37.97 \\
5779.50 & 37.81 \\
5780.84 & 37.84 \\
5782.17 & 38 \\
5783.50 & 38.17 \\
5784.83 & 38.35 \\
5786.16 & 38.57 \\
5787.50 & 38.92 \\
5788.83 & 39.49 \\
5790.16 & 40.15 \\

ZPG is 3.3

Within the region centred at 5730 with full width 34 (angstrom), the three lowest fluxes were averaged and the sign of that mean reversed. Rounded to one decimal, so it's -37.5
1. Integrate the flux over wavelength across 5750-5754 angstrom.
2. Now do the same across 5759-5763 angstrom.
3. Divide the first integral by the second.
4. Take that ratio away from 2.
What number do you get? 0.97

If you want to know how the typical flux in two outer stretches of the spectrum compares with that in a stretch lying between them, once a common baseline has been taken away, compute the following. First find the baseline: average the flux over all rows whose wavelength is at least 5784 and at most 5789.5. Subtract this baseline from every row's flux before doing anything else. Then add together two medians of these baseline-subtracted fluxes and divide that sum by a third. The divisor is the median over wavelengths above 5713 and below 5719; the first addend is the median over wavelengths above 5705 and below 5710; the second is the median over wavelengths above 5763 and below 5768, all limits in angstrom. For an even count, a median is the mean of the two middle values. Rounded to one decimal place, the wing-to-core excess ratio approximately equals 2.4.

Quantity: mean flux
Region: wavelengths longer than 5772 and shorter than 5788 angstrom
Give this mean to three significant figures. 38.4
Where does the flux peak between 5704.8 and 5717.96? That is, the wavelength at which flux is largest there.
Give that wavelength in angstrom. 5717.30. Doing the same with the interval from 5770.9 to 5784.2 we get 5771.53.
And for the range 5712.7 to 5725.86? 5721.25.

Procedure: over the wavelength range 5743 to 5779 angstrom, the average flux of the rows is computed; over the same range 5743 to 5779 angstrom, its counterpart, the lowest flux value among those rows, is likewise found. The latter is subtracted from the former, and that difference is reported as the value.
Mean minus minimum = 1.86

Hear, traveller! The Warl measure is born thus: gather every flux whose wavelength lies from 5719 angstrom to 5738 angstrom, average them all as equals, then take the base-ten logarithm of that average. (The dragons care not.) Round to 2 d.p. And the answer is 1.58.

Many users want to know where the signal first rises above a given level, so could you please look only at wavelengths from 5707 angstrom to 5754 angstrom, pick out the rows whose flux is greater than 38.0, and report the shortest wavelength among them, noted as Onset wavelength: 5717.30 angstrom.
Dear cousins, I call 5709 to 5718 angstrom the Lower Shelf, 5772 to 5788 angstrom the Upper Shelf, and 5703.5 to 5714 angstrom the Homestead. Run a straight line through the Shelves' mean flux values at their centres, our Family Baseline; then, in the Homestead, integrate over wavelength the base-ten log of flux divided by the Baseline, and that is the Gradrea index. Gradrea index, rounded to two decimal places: -0.07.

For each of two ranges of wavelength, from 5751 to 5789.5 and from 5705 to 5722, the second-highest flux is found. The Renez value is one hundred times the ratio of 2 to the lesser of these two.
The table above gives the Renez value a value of 5.23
